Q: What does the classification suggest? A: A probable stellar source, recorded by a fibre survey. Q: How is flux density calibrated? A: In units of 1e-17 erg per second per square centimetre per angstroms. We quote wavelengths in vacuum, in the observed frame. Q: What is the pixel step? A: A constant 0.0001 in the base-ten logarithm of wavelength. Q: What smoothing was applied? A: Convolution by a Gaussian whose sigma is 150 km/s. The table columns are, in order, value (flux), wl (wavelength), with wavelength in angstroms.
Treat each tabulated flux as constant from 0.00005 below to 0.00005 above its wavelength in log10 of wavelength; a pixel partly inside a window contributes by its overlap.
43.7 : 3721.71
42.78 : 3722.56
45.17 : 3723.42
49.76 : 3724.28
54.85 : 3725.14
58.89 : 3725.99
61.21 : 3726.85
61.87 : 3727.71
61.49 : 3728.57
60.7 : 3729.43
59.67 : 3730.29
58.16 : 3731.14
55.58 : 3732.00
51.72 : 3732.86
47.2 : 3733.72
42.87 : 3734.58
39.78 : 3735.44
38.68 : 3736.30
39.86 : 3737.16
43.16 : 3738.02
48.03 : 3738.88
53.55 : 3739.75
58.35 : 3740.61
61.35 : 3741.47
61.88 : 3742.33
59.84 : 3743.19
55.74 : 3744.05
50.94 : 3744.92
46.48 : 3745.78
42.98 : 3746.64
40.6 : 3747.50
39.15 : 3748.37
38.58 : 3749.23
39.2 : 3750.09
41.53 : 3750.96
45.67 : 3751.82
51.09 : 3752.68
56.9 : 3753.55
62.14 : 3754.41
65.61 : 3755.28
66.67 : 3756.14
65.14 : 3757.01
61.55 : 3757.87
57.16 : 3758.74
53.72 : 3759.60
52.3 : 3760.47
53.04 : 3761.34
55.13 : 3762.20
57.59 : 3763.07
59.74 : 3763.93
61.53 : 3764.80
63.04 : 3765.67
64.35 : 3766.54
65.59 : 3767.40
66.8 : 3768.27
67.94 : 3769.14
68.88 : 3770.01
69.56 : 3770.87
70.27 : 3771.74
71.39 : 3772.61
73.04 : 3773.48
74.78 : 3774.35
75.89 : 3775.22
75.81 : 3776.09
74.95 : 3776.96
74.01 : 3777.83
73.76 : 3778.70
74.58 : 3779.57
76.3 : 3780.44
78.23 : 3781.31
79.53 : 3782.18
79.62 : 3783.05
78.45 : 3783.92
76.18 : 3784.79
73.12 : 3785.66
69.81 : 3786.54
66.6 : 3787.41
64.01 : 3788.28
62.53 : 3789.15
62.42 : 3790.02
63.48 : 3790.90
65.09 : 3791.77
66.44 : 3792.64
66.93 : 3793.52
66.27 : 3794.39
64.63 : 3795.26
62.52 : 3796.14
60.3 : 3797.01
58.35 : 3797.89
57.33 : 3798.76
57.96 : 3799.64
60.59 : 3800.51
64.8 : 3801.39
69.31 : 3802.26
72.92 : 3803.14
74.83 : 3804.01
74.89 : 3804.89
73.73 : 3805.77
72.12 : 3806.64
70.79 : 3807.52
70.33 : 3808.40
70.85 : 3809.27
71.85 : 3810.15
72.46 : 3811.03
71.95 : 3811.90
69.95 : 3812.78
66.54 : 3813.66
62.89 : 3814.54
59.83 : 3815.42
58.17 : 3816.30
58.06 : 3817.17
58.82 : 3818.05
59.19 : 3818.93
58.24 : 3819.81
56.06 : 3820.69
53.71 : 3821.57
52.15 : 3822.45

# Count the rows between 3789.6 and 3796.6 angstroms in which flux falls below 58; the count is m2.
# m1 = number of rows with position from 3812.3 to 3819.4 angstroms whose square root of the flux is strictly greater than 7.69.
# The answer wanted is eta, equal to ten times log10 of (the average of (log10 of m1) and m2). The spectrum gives -5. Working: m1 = 5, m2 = 0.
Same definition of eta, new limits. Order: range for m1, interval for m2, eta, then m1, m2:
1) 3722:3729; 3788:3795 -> -6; 3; 0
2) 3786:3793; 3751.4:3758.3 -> 3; 8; 3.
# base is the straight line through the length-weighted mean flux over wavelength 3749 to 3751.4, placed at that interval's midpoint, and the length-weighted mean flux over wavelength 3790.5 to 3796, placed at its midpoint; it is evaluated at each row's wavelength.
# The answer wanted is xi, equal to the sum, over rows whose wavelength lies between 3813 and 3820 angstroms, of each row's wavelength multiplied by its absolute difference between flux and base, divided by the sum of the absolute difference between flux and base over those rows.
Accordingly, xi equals 3817.1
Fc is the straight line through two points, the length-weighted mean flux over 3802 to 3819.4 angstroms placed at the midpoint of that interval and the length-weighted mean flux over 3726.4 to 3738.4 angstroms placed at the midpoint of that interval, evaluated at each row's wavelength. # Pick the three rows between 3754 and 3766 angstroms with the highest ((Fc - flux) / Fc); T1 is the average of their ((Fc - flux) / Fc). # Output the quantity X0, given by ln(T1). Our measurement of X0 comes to -2.6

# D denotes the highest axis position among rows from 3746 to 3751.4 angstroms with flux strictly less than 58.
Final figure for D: 3750.96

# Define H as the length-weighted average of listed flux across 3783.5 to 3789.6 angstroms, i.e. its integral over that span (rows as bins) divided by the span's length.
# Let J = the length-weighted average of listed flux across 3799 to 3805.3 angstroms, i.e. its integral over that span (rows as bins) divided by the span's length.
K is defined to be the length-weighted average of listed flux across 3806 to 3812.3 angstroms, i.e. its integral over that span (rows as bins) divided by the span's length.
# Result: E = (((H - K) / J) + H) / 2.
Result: 35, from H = 70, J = 68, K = 72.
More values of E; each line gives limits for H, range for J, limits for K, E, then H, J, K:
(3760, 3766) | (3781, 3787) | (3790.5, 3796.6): 29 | 57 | 76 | 65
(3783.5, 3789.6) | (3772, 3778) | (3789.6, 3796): 35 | 70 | 74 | 65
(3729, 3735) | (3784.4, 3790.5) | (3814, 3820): 27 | 54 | 68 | 59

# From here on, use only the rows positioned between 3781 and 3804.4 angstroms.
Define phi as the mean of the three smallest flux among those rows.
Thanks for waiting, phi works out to 58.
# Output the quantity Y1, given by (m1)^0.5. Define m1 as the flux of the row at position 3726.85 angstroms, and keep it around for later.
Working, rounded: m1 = 61.21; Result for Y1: 7.8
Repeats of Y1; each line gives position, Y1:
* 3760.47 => 7.2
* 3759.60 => 7.3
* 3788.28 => 8.0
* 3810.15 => 8.5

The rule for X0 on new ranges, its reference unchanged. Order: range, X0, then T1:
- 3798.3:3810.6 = -2.2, 0.11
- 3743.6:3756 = -1.2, 0.29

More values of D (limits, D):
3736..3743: 3739.75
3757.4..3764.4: 3763.07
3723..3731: 3725.14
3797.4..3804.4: 3799.64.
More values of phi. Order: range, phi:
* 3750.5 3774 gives 46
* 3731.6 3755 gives 39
